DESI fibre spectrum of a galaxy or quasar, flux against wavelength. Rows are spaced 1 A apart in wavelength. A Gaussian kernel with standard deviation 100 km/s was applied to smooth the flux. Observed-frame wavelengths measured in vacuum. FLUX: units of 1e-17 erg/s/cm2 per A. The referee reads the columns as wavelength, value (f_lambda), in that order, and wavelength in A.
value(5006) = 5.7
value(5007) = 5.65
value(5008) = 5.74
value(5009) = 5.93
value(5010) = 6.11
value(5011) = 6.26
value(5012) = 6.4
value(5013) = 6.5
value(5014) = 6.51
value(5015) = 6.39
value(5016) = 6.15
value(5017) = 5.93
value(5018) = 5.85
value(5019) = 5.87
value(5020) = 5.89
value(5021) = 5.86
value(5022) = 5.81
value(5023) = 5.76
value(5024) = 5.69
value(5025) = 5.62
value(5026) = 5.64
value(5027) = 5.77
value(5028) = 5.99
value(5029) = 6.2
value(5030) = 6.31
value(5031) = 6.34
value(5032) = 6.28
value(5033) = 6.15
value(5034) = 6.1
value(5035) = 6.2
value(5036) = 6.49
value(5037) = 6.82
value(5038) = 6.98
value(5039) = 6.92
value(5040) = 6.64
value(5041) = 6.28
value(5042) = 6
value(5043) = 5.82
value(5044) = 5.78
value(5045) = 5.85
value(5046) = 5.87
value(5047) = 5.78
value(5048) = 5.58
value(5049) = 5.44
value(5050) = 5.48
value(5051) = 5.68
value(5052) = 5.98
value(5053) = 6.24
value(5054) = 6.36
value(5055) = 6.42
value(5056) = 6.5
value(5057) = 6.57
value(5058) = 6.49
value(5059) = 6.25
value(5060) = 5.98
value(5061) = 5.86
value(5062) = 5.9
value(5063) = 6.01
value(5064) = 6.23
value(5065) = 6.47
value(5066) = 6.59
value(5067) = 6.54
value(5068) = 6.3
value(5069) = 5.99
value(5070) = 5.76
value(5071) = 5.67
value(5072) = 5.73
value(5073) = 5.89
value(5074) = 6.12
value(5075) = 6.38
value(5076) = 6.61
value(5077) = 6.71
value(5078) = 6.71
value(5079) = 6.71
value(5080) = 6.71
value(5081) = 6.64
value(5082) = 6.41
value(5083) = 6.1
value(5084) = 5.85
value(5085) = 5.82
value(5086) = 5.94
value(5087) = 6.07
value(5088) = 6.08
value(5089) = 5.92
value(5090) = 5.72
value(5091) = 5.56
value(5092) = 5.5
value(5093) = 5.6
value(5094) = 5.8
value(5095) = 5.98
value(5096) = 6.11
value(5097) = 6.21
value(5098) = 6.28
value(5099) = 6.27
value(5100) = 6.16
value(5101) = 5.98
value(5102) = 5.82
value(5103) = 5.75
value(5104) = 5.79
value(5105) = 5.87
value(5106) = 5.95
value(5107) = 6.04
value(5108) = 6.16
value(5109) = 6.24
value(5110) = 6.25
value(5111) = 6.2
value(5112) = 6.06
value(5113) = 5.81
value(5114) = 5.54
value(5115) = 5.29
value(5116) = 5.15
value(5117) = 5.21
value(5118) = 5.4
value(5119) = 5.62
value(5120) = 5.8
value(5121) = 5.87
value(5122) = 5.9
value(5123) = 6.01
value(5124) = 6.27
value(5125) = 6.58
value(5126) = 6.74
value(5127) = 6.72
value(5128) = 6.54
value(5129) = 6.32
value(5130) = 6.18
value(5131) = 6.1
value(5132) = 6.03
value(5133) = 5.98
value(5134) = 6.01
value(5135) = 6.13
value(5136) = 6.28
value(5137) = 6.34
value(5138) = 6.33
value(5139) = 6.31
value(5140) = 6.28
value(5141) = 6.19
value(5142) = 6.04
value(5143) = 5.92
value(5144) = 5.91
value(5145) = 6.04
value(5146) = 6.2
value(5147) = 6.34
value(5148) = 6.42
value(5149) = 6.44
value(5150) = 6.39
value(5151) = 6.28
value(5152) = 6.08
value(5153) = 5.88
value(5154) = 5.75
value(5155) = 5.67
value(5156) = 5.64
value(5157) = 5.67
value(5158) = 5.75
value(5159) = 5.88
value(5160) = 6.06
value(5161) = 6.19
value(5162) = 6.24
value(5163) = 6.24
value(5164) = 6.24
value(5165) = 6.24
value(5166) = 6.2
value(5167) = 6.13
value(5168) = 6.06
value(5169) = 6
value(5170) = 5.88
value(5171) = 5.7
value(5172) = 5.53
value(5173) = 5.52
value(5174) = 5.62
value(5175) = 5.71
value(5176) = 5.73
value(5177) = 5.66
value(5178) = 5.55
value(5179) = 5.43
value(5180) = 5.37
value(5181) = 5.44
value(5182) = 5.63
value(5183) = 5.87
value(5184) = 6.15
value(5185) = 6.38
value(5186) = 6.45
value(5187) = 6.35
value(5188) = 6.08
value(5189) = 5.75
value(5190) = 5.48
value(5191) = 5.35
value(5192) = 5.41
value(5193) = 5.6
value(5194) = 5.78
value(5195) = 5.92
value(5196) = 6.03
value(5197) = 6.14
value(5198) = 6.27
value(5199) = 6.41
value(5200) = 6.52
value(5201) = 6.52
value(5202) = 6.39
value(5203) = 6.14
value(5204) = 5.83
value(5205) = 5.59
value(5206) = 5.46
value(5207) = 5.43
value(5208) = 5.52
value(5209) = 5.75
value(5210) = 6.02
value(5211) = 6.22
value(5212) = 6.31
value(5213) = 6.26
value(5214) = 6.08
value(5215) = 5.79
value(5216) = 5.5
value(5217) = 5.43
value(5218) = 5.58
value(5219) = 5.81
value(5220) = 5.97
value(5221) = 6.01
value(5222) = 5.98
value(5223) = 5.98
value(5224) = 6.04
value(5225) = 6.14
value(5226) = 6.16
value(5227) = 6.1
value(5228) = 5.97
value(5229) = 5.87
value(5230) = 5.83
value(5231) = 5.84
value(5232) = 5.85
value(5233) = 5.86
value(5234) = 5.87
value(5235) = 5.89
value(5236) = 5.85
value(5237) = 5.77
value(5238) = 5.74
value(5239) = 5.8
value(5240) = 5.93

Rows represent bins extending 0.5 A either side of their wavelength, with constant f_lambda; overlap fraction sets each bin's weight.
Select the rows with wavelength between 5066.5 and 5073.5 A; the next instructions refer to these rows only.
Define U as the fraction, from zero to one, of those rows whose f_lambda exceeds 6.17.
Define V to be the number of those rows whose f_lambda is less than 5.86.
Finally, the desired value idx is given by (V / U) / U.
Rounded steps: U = 0.29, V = 3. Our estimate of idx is 37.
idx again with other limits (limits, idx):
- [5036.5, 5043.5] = 2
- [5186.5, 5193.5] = 245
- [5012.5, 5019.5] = 5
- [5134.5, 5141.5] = 0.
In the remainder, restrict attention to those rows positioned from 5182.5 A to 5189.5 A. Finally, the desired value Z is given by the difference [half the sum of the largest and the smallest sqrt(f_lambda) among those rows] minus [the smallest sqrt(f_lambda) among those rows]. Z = 0.07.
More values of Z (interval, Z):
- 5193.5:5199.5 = 0.06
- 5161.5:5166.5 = 0.00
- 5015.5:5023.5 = 0.04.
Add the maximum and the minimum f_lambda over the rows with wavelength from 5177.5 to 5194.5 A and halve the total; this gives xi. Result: 5.9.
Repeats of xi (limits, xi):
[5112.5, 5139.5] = 5.9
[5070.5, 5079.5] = 6.2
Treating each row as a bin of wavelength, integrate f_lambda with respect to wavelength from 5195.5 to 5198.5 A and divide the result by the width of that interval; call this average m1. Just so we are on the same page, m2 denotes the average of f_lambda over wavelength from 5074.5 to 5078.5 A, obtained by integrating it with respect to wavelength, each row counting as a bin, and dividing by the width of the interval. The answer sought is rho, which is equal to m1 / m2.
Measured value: 0.93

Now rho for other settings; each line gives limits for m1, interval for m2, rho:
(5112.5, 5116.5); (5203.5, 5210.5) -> 0.96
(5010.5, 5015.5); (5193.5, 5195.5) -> 1.10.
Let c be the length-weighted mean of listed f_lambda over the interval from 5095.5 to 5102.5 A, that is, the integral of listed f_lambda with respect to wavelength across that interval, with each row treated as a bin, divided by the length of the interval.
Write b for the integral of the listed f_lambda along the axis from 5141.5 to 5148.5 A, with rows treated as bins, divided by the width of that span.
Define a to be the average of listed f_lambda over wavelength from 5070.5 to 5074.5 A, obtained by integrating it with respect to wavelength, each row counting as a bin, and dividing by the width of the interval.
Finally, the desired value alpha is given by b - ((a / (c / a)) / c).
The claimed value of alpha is 5.21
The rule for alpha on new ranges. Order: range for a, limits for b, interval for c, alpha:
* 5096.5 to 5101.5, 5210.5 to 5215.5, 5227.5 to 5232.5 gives 5.02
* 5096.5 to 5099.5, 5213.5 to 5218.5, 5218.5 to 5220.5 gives 4.55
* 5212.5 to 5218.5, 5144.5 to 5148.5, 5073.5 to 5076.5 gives 5.43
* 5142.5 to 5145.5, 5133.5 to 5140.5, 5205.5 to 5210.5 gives 5.12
